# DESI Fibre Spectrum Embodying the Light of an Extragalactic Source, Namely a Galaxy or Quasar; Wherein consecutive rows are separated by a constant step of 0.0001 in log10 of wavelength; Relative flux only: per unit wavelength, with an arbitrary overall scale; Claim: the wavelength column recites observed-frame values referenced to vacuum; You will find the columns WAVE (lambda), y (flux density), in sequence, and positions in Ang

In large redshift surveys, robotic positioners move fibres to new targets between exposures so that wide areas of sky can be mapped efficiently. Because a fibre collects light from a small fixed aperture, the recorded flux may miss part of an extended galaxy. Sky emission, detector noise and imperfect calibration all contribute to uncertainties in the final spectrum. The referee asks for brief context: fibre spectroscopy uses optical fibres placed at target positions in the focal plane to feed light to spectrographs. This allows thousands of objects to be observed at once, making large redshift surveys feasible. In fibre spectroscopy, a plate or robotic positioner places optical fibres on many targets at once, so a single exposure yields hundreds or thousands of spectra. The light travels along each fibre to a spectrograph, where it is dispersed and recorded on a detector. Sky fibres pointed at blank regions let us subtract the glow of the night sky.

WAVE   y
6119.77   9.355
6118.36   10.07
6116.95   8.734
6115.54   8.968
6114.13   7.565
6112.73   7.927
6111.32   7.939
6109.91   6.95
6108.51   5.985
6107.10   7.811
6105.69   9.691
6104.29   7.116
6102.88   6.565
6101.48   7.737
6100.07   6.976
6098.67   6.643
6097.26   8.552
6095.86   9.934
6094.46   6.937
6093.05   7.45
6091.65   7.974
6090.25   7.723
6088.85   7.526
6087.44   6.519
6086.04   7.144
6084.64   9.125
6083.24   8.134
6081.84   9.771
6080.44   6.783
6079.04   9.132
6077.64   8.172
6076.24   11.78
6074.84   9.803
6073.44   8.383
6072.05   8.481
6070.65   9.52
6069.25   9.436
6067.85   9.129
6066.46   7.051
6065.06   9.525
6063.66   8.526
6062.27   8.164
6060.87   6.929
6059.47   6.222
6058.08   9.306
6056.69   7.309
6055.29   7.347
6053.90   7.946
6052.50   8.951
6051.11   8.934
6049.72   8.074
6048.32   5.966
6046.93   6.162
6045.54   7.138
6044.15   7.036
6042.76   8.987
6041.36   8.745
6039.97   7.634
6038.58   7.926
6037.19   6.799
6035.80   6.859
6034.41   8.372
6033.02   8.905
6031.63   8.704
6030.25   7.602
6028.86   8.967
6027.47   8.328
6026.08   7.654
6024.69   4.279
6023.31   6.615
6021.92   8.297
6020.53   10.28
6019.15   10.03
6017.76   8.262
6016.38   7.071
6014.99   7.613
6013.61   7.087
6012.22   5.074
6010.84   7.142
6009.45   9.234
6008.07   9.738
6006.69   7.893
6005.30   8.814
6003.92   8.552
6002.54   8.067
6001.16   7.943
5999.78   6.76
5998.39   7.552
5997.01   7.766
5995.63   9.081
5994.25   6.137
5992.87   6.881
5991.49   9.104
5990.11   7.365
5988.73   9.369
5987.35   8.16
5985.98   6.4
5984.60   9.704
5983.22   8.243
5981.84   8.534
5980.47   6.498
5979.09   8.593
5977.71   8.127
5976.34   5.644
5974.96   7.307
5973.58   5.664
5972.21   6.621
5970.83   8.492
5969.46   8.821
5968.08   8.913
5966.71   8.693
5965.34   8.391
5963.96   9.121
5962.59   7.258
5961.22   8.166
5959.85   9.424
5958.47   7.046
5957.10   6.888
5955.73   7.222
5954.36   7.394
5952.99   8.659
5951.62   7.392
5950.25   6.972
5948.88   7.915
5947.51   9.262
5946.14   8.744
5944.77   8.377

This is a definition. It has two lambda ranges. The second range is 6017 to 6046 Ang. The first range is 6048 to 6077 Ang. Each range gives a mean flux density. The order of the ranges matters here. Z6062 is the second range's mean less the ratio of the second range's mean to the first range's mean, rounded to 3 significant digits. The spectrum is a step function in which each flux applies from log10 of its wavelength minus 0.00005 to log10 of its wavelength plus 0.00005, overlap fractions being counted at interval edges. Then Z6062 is 7.03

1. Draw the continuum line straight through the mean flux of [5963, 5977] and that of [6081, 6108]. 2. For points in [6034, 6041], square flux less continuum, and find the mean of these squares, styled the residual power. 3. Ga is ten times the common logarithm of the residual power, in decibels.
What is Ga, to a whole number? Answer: -3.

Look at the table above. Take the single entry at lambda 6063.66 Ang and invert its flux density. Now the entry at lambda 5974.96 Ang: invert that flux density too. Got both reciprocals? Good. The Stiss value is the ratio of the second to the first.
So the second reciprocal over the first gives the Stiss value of 1.17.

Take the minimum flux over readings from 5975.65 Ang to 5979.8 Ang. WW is 5.644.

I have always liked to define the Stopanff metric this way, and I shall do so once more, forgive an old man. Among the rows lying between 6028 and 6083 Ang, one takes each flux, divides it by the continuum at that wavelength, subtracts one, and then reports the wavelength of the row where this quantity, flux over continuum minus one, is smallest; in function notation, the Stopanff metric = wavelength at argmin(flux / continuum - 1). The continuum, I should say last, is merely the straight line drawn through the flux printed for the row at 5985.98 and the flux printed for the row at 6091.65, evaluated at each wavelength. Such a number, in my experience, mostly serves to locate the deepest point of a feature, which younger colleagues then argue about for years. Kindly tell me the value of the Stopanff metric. 6048.32 Ang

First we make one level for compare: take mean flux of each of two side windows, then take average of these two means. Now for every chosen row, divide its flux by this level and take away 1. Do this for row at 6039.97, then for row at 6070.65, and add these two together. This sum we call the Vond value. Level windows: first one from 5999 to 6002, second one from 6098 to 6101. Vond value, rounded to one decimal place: 0.4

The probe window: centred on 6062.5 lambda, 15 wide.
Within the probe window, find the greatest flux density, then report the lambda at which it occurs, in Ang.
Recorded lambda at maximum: 6065.06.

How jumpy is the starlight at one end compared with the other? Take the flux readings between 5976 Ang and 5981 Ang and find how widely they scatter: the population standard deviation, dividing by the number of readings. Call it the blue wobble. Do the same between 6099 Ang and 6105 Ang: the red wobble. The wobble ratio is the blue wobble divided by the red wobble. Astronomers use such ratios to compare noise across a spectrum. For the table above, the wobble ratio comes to 2.8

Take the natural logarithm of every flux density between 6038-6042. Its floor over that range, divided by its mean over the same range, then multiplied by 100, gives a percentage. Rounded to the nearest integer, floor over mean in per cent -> 97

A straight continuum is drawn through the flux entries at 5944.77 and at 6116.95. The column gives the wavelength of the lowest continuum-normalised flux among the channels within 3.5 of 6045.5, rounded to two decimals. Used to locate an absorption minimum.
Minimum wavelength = 6048.32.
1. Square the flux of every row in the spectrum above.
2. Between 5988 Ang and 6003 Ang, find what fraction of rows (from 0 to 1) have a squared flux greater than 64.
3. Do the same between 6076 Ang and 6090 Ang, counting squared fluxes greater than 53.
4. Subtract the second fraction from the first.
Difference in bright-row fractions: -0.34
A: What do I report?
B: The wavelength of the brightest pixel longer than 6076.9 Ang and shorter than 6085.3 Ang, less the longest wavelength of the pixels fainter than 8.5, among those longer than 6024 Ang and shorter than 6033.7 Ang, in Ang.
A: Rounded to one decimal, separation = 51.6 Ang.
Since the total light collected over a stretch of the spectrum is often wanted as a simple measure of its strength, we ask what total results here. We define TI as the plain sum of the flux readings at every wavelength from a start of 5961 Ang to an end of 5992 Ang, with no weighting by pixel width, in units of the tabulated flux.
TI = 183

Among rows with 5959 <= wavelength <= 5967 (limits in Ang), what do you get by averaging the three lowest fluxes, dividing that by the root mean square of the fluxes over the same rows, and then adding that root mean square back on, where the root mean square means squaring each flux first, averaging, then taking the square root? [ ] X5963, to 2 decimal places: 9.47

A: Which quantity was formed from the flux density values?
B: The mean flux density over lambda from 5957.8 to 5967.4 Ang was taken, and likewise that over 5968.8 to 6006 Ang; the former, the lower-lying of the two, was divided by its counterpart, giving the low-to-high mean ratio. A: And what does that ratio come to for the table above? 1.07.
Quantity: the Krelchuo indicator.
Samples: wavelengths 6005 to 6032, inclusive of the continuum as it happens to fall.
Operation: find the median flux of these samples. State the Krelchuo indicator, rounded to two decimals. 8.08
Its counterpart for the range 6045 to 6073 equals 8.12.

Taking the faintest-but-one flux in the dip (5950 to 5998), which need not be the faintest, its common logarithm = 0.753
